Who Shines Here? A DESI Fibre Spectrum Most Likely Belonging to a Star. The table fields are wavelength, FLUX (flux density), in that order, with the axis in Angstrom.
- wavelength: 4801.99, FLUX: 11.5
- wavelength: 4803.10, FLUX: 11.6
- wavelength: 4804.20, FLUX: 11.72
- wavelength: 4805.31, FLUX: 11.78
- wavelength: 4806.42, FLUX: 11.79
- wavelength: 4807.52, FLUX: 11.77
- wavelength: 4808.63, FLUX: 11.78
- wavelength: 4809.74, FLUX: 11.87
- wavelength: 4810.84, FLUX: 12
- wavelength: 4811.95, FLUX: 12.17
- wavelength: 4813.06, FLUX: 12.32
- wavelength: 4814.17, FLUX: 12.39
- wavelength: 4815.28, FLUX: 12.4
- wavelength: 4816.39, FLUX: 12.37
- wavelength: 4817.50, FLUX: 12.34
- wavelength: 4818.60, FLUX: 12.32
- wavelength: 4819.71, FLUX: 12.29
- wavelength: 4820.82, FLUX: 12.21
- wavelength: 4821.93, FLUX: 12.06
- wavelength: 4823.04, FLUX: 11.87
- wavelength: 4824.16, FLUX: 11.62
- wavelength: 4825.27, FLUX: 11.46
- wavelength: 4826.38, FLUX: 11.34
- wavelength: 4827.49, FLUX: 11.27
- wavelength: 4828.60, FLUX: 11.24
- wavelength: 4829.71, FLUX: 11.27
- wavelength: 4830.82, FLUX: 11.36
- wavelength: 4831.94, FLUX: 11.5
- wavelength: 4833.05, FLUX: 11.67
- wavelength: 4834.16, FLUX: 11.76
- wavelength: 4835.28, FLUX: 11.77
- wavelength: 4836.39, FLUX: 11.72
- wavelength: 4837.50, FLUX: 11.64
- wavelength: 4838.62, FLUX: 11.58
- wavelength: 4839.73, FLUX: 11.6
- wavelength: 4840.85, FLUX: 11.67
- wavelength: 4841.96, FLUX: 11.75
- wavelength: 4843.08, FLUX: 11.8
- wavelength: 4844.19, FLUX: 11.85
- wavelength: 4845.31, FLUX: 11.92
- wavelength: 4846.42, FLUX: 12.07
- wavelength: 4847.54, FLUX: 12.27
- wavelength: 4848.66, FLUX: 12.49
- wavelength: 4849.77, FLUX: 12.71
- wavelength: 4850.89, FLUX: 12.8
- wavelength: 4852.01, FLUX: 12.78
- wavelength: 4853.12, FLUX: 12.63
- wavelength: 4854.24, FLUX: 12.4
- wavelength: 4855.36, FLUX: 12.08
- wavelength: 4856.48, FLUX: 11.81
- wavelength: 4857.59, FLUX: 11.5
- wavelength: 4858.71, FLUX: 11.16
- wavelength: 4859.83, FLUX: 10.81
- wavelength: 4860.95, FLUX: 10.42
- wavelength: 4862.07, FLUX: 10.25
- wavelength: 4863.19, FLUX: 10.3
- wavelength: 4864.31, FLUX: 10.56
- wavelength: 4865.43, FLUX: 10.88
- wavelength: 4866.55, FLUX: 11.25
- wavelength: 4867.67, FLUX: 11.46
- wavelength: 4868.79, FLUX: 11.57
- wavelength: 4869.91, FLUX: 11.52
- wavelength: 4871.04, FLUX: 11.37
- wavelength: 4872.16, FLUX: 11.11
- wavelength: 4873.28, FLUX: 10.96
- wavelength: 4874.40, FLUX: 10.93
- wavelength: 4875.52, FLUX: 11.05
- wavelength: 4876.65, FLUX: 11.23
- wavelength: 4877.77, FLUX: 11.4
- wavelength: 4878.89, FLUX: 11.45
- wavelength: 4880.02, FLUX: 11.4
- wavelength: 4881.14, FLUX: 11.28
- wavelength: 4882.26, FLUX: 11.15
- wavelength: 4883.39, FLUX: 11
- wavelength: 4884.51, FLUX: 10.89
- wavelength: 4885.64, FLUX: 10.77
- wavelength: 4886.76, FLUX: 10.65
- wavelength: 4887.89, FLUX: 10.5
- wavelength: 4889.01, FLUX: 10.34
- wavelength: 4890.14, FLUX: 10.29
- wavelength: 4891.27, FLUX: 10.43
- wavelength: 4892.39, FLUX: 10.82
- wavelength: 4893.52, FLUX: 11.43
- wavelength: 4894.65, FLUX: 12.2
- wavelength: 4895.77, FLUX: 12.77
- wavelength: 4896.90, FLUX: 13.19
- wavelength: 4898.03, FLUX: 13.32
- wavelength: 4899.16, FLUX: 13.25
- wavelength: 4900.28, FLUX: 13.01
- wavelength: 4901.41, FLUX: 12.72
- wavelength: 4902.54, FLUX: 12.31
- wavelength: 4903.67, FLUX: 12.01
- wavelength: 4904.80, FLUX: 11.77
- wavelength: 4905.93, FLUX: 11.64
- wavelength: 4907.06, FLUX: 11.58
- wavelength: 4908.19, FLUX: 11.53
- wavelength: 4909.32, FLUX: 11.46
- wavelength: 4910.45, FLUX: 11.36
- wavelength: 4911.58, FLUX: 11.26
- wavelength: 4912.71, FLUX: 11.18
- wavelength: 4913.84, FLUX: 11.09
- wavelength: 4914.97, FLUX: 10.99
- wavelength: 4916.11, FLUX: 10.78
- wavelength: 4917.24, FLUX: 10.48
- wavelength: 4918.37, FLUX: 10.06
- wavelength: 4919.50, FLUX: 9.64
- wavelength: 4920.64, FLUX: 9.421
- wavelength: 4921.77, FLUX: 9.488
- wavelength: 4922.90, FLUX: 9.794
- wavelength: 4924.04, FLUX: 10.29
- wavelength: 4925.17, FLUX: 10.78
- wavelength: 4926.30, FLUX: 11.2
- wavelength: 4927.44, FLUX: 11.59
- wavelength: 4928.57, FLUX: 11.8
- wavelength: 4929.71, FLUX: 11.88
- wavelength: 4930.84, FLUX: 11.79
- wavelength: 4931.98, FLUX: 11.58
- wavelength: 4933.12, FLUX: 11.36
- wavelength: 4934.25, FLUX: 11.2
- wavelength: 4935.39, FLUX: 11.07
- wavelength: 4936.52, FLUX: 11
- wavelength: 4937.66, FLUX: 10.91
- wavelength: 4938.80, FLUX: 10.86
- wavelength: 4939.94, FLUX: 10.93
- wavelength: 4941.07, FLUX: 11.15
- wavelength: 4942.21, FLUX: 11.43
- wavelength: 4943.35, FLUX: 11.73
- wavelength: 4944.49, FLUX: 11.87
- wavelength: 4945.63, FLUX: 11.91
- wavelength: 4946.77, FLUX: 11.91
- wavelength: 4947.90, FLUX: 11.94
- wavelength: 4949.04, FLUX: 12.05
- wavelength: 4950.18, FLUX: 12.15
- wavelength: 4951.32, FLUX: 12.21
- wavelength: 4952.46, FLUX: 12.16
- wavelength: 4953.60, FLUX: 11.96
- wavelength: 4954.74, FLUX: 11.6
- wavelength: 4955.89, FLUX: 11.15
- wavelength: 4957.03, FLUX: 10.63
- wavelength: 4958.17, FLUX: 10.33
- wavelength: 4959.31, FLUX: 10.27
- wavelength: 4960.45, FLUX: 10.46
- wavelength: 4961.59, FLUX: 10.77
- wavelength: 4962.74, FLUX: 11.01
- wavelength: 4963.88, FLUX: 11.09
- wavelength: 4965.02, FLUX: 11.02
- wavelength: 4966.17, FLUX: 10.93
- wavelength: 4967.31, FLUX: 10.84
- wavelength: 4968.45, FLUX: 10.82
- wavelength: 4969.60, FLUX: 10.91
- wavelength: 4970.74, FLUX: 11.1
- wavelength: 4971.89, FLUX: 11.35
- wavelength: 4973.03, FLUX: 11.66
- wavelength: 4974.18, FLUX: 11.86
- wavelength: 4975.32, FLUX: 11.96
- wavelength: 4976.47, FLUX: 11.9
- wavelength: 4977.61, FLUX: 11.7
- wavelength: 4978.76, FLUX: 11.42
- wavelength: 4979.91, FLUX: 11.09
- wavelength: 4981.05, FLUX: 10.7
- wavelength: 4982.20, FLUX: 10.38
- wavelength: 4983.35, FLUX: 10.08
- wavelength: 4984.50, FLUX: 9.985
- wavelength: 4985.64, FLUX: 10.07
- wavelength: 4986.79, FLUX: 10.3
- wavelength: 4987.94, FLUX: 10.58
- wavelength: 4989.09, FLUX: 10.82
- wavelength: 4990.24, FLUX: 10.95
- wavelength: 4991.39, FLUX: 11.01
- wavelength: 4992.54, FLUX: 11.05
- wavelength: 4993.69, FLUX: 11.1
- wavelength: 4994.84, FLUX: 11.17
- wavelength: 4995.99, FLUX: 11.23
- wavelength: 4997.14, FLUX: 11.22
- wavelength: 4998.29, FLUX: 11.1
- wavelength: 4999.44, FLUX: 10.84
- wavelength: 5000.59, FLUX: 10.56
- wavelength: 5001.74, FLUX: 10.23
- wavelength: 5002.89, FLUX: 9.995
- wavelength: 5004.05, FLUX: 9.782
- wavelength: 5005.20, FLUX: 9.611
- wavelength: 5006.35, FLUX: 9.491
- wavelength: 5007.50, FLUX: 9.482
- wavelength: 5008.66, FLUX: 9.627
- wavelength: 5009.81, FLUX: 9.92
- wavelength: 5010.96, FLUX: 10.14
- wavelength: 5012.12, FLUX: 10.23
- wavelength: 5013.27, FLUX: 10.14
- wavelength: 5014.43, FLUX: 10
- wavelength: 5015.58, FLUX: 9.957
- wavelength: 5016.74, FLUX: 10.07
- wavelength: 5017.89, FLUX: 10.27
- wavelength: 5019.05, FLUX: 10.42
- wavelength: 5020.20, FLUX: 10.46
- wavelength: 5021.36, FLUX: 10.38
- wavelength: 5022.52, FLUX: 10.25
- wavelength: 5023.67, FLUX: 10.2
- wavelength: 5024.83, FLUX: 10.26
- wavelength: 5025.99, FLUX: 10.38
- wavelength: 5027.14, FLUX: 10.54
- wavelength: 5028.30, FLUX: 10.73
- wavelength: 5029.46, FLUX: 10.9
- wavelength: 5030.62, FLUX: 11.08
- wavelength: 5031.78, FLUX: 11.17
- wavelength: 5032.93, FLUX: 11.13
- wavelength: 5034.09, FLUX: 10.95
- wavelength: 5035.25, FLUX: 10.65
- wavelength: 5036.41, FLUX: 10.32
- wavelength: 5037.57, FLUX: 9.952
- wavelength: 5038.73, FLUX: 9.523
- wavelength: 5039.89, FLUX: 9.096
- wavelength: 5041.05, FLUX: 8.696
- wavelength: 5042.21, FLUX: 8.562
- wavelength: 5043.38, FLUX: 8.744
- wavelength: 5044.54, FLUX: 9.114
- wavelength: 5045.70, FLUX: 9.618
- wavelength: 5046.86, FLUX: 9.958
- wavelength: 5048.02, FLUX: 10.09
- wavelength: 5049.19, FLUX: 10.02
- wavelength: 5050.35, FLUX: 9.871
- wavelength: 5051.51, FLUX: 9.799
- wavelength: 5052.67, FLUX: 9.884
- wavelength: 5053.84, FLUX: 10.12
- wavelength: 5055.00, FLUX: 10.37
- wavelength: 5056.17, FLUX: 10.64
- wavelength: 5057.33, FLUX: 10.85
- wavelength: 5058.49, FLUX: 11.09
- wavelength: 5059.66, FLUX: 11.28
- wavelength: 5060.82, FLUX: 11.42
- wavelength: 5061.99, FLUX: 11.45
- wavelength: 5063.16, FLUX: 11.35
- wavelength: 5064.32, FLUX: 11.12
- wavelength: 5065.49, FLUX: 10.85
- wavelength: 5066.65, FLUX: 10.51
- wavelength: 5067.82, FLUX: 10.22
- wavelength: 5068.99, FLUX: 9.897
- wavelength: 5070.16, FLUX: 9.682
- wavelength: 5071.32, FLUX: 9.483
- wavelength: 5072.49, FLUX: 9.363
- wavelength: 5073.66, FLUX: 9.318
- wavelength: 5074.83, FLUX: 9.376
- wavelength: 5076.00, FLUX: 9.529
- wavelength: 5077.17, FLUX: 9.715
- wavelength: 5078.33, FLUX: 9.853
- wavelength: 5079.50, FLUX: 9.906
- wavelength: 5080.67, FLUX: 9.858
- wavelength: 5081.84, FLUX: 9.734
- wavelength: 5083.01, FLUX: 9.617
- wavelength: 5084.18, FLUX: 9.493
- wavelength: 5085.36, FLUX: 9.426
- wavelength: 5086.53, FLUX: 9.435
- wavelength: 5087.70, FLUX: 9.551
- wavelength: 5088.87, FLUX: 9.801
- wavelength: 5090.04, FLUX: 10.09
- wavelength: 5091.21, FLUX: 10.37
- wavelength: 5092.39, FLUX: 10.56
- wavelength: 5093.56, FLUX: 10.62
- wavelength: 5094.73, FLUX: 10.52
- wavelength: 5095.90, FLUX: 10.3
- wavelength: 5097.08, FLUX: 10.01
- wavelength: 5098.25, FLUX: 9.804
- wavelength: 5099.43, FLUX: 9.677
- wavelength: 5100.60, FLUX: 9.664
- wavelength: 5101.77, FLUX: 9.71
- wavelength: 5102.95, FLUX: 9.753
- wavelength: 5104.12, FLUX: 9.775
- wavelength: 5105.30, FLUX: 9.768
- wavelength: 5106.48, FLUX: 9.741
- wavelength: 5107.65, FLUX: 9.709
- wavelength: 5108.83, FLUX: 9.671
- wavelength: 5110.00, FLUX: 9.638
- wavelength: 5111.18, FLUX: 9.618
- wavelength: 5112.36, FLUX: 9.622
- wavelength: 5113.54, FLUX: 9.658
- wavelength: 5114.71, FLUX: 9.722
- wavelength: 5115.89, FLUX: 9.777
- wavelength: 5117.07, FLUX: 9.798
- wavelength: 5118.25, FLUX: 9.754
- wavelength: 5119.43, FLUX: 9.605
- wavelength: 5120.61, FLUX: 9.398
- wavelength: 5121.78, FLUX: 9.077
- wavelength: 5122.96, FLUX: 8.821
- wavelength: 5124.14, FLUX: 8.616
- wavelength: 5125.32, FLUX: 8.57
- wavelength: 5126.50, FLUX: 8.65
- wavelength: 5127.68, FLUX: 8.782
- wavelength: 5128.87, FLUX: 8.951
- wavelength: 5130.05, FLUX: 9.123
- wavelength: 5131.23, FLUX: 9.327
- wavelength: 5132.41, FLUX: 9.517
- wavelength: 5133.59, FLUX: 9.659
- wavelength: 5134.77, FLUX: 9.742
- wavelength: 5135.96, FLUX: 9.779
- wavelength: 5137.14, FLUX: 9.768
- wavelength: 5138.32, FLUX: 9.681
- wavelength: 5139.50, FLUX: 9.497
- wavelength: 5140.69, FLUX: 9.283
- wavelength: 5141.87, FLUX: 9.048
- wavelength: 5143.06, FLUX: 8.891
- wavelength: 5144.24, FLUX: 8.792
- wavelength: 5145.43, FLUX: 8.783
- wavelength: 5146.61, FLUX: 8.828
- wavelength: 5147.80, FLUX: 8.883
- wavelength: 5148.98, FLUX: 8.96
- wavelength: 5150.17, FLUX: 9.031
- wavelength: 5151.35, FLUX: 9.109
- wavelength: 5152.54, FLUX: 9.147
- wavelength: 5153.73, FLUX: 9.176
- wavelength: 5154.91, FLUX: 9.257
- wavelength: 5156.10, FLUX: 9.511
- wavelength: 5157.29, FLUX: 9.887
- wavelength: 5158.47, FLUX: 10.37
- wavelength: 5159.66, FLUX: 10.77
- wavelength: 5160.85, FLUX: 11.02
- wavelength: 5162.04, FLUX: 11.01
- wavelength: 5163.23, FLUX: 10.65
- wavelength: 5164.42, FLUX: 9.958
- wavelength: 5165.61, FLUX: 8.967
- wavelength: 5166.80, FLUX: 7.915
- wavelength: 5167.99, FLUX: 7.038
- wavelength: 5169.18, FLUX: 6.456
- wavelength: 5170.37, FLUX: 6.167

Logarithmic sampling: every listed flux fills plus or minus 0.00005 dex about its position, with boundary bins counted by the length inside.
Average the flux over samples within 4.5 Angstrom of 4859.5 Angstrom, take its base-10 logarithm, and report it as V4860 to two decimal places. 1.04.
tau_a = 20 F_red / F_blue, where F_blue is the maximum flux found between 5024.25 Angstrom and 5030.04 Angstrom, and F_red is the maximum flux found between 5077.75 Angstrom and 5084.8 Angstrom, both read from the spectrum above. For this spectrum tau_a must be 18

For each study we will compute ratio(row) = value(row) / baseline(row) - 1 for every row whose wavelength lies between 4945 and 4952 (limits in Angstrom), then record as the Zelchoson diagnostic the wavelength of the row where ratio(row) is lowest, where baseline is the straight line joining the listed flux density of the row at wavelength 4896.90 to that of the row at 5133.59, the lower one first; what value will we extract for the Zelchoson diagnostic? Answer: 4945.63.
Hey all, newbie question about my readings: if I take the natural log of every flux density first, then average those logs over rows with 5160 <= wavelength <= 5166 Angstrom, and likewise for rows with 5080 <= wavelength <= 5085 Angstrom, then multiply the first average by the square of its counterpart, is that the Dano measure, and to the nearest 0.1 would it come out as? 12.0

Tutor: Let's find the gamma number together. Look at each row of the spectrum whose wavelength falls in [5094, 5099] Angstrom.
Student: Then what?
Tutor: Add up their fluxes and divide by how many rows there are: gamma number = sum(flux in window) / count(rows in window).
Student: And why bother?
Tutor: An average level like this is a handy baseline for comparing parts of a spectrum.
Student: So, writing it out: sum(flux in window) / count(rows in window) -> 10.2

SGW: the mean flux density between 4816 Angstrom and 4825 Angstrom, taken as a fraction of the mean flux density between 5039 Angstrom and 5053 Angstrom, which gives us 1.28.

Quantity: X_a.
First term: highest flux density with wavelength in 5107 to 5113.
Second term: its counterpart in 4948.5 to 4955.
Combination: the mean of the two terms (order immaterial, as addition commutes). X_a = 11.0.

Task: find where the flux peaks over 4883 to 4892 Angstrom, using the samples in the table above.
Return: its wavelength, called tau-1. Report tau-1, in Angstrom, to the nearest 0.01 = 4883.39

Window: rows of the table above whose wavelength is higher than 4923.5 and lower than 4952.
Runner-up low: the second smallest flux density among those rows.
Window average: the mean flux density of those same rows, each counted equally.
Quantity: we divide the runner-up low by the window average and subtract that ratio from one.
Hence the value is 0.060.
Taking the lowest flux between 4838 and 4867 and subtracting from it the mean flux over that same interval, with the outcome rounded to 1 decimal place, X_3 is -1.4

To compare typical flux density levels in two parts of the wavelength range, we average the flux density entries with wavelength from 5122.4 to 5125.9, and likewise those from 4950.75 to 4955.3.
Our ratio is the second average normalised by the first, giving 1.4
